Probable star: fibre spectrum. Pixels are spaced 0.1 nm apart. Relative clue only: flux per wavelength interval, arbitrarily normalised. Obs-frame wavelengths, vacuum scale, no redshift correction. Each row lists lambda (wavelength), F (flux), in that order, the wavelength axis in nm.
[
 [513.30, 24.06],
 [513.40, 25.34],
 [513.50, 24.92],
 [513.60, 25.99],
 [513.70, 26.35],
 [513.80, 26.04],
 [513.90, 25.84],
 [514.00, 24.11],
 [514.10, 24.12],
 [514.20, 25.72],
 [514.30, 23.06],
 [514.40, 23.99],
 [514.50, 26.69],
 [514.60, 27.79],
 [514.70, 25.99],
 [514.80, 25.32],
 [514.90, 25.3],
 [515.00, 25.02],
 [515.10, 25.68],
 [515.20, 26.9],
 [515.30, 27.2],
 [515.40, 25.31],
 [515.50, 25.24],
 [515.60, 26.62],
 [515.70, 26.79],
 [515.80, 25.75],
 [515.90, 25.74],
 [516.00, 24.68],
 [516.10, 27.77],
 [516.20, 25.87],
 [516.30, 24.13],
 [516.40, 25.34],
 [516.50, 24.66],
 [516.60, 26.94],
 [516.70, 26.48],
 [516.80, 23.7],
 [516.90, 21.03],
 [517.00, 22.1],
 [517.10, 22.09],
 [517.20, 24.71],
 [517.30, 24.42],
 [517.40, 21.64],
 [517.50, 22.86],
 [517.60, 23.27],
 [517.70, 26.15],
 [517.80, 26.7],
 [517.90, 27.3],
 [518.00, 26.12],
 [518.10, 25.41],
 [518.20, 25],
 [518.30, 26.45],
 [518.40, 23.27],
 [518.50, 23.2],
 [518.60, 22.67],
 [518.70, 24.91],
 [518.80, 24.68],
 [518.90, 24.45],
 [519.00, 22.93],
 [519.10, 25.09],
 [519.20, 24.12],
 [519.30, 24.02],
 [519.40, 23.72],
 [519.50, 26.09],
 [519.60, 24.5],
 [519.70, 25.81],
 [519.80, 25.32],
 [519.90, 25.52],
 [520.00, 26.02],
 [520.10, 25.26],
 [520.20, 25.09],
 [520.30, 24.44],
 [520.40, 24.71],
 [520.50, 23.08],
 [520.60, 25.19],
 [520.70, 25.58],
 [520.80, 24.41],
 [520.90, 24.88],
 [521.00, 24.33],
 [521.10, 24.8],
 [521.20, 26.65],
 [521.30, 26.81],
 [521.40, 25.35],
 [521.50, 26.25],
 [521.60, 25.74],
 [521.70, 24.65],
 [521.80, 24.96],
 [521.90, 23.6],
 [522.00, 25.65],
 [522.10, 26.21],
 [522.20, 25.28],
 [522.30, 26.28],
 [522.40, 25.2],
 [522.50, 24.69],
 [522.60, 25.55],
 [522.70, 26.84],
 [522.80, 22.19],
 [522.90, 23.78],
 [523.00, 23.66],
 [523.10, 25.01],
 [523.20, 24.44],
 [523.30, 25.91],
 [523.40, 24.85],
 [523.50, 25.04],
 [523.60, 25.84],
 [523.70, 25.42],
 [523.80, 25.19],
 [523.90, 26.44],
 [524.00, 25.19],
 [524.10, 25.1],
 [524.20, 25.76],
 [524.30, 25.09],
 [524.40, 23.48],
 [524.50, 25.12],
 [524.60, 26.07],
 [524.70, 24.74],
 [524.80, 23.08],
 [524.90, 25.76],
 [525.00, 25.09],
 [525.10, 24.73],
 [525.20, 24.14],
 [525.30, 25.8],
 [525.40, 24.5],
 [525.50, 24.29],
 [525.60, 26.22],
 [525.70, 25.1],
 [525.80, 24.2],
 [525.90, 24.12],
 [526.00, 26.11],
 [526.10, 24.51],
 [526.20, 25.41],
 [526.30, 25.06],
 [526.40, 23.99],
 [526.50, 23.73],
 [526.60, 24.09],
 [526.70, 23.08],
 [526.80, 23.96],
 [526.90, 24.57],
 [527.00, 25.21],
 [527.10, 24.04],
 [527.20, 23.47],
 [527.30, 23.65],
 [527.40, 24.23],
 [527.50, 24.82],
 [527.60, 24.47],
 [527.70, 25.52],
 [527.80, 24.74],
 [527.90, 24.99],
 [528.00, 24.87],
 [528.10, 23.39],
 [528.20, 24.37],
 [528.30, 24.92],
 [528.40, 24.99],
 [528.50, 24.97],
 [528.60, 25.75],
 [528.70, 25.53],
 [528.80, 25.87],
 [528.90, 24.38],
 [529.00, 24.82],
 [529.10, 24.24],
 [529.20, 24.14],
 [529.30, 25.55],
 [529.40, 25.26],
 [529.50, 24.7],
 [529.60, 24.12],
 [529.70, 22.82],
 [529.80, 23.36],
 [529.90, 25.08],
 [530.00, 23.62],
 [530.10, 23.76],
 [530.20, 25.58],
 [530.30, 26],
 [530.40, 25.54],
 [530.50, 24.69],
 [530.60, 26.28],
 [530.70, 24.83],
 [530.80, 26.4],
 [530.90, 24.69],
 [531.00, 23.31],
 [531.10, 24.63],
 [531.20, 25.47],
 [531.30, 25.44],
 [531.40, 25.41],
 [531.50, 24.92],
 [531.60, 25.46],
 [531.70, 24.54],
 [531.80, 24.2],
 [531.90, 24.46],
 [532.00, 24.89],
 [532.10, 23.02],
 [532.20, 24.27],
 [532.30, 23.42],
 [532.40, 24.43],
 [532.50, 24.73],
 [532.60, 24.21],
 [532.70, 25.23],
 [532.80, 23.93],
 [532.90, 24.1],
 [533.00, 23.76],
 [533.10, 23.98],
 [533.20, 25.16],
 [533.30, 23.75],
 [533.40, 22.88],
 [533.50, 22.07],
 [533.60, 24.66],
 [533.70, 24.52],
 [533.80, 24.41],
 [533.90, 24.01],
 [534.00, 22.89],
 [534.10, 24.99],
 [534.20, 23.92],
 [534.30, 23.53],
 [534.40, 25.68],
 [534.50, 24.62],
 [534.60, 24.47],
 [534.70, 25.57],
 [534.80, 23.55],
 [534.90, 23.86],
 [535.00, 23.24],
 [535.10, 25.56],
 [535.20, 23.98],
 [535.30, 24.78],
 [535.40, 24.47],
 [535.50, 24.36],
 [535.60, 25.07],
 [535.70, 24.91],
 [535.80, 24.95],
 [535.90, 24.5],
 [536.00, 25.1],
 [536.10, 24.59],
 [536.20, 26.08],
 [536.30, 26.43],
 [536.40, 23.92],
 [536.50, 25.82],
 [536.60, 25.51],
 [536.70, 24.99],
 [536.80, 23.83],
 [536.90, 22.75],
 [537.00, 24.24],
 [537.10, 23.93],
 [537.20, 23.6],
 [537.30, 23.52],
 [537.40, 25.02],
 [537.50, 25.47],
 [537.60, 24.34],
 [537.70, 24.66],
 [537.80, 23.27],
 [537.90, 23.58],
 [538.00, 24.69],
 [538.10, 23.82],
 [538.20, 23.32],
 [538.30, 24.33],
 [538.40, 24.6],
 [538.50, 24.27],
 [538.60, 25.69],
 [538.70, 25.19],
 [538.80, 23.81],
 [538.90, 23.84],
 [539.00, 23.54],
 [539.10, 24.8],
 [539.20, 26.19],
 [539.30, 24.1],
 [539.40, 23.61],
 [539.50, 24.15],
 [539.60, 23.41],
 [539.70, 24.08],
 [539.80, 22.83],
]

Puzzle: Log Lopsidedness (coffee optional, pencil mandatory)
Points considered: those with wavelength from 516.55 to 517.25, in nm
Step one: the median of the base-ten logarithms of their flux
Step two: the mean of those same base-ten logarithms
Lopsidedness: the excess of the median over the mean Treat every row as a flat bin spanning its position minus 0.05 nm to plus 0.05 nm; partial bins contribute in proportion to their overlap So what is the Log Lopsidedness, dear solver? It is -0.0013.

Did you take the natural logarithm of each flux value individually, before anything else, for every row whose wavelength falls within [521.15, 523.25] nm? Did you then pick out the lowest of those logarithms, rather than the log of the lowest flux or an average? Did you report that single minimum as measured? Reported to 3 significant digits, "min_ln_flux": 3.10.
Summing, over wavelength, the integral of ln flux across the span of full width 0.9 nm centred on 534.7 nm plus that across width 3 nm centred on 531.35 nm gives 13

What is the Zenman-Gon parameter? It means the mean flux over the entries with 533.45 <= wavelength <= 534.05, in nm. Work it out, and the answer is 23.8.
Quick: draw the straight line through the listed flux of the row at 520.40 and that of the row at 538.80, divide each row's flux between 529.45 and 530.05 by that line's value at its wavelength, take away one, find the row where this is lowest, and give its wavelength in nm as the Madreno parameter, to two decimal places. 529.70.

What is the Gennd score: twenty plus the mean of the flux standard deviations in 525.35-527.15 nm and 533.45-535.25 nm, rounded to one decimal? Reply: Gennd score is 20.9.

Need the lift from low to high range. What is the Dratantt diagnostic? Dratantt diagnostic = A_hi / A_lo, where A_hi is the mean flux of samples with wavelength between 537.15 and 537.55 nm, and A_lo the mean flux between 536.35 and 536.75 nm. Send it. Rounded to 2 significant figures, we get 0.97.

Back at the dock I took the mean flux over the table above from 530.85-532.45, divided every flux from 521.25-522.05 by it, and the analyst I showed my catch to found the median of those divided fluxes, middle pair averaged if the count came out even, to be 1.04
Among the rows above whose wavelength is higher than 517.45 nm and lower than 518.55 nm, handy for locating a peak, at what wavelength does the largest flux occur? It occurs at 517.90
